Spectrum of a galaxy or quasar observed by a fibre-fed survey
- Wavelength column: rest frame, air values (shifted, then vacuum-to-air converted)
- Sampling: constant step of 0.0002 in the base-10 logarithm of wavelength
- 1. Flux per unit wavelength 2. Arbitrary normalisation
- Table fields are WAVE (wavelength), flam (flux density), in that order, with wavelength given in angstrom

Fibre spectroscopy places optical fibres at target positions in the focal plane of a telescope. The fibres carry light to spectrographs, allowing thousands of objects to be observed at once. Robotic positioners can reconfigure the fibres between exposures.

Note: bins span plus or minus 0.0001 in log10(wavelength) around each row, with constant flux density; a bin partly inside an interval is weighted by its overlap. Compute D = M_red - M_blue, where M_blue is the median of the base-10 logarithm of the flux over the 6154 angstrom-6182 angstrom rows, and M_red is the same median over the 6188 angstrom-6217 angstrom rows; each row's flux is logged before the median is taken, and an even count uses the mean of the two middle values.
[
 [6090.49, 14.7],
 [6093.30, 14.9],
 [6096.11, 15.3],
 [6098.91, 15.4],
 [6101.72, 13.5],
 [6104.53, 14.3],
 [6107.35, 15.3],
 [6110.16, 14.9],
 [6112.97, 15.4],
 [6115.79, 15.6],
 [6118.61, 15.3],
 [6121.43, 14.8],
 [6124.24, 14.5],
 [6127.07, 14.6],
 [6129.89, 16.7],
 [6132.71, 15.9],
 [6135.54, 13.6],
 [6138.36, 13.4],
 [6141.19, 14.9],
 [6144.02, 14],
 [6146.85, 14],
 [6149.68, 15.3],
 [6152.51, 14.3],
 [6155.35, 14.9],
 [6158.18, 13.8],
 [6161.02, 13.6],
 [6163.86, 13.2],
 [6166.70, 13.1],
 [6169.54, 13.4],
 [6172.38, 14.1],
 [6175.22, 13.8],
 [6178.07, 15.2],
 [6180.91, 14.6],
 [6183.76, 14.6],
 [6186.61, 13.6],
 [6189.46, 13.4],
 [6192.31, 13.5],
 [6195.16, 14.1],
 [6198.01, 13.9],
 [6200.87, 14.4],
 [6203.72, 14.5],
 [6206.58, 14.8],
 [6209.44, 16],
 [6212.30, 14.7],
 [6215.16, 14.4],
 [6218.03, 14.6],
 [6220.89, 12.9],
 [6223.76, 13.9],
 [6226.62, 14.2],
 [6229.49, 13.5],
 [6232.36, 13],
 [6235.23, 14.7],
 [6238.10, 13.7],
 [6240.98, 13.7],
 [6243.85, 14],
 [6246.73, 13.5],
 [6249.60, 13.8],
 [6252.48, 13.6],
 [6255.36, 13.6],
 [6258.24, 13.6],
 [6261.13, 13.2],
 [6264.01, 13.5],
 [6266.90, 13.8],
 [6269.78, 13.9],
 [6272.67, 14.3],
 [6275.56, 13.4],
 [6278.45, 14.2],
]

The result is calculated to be 0.018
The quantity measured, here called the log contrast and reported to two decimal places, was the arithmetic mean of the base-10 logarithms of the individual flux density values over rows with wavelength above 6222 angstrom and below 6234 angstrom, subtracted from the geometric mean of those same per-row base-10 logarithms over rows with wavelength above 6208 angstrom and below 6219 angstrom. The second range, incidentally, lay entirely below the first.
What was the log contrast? 0.04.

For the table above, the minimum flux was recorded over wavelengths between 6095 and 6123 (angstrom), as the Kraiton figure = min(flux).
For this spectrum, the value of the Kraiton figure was 13.5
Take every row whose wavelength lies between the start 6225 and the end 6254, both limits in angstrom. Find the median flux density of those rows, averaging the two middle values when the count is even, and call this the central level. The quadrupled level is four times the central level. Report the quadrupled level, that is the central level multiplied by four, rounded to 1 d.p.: 54.8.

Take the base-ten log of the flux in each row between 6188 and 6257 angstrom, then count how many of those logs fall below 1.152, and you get 15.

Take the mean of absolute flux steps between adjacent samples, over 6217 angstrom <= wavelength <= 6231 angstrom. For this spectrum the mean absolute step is 0.9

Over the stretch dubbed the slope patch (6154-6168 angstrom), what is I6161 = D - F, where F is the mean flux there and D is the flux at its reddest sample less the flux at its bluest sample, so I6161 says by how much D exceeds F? -15.5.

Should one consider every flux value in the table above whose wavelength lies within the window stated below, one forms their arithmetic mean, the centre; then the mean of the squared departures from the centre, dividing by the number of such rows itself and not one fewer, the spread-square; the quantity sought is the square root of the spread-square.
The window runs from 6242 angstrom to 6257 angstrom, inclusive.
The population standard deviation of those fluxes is 0.18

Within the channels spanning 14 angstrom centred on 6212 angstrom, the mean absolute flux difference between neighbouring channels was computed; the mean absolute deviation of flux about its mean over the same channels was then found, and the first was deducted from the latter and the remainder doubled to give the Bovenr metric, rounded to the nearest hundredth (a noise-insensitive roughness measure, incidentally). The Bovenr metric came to -0.62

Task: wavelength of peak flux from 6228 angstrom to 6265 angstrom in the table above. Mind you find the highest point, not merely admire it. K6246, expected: 6235.23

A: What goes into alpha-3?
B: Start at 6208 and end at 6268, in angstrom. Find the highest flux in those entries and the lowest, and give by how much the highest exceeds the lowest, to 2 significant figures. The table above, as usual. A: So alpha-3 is 3.1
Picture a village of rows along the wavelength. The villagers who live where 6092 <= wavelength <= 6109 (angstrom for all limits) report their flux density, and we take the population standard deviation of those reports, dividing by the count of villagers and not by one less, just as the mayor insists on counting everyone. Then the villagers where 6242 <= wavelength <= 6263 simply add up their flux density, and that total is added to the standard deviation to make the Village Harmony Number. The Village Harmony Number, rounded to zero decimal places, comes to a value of 96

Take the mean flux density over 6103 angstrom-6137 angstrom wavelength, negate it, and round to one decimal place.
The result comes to -15.1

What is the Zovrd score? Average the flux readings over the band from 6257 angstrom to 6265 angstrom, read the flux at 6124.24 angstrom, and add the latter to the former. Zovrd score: 27.9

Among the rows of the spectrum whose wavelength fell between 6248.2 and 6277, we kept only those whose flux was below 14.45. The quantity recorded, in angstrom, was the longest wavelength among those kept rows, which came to 6275.56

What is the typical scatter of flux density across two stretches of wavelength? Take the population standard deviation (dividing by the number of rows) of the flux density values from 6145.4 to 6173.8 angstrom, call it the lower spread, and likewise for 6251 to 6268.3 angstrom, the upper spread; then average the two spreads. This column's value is 0.43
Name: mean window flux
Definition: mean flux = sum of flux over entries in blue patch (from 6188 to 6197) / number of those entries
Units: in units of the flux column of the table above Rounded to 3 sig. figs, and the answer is 13.7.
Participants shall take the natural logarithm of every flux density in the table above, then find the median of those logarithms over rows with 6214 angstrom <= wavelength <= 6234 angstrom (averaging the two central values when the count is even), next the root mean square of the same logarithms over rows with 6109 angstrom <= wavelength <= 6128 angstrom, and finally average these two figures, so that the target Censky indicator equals 2.67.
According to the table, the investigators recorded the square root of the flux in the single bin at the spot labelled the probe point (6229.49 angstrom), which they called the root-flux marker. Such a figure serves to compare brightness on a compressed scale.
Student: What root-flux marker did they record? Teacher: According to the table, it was 3.67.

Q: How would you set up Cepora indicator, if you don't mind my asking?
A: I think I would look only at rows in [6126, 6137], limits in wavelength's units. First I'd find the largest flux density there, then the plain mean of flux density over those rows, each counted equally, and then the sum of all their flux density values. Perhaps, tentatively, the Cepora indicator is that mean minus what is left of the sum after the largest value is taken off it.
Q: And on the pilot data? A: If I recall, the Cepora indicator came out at -28.9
